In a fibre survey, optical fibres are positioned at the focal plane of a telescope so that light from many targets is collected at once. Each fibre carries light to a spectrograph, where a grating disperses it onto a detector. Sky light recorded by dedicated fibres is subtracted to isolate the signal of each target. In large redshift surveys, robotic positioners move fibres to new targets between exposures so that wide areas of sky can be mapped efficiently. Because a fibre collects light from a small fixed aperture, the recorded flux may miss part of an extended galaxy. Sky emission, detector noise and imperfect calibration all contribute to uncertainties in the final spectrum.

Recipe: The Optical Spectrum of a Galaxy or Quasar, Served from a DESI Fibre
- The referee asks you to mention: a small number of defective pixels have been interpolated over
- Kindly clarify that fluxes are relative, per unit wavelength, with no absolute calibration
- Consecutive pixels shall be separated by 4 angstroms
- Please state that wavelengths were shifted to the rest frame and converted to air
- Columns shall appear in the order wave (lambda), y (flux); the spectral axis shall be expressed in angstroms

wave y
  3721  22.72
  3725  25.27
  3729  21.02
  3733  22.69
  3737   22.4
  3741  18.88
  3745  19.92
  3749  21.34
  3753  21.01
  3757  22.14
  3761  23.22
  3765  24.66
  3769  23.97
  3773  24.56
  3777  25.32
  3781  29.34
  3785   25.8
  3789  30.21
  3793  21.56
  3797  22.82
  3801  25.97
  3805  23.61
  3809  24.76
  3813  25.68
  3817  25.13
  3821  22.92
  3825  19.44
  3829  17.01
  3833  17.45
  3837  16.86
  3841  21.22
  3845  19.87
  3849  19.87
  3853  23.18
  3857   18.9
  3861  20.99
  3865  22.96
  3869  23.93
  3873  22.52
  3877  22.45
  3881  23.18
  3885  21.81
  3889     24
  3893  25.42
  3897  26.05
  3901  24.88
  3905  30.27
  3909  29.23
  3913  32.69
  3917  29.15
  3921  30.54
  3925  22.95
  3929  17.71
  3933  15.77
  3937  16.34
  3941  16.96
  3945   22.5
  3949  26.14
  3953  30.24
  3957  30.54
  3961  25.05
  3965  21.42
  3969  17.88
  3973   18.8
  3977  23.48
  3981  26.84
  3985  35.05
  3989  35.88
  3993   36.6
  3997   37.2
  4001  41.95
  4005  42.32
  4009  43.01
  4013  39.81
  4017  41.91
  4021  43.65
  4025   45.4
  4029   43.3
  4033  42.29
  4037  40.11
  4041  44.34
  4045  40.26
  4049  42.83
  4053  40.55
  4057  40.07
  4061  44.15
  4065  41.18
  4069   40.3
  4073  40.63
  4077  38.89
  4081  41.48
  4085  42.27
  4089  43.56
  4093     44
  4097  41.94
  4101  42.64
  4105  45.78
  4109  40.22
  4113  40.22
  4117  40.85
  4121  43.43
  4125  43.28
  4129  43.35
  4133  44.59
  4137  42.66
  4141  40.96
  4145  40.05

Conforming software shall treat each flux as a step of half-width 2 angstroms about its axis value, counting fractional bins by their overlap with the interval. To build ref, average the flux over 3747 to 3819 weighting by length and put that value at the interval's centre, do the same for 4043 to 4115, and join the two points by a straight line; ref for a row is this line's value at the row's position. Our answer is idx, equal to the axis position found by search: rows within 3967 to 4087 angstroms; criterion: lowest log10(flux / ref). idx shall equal 3969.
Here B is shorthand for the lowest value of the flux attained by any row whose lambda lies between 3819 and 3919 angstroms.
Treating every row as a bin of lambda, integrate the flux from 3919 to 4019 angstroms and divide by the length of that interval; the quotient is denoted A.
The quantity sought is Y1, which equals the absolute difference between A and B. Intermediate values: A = 28.7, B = 16.86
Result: 11.8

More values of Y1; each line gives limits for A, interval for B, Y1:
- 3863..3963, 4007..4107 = 14.4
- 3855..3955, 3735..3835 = 6.9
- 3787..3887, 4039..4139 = 16.7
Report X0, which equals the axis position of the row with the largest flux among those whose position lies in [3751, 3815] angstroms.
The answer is 3789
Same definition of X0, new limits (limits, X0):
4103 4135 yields 4105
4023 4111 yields 4105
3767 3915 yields 3913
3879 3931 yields 3913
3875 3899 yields 3897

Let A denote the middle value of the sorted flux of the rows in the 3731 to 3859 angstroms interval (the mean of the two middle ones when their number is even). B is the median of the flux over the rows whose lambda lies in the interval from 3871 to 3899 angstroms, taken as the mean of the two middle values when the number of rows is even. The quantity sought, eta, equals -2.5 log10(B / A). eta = -0.02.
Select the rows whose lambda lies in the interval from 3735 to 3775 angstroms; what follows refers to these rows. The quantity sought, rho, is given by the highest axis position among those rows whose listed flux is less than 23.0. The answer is 3757 angstroms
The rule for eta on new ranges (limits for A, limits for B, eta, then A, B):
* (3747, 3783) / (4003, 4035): -0.63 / 24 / 42.7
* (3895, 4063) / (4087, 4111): -0.34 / 32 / 43.1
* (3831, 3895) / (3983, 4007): -0.56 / 22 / 36.9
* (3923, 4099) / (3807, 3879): 0.66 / 40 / 21.8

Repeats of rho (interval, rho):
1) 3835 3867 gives 3865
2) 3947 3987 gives 3973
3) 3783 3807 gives 3797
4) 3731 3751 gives 3749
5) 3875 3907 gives 3885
